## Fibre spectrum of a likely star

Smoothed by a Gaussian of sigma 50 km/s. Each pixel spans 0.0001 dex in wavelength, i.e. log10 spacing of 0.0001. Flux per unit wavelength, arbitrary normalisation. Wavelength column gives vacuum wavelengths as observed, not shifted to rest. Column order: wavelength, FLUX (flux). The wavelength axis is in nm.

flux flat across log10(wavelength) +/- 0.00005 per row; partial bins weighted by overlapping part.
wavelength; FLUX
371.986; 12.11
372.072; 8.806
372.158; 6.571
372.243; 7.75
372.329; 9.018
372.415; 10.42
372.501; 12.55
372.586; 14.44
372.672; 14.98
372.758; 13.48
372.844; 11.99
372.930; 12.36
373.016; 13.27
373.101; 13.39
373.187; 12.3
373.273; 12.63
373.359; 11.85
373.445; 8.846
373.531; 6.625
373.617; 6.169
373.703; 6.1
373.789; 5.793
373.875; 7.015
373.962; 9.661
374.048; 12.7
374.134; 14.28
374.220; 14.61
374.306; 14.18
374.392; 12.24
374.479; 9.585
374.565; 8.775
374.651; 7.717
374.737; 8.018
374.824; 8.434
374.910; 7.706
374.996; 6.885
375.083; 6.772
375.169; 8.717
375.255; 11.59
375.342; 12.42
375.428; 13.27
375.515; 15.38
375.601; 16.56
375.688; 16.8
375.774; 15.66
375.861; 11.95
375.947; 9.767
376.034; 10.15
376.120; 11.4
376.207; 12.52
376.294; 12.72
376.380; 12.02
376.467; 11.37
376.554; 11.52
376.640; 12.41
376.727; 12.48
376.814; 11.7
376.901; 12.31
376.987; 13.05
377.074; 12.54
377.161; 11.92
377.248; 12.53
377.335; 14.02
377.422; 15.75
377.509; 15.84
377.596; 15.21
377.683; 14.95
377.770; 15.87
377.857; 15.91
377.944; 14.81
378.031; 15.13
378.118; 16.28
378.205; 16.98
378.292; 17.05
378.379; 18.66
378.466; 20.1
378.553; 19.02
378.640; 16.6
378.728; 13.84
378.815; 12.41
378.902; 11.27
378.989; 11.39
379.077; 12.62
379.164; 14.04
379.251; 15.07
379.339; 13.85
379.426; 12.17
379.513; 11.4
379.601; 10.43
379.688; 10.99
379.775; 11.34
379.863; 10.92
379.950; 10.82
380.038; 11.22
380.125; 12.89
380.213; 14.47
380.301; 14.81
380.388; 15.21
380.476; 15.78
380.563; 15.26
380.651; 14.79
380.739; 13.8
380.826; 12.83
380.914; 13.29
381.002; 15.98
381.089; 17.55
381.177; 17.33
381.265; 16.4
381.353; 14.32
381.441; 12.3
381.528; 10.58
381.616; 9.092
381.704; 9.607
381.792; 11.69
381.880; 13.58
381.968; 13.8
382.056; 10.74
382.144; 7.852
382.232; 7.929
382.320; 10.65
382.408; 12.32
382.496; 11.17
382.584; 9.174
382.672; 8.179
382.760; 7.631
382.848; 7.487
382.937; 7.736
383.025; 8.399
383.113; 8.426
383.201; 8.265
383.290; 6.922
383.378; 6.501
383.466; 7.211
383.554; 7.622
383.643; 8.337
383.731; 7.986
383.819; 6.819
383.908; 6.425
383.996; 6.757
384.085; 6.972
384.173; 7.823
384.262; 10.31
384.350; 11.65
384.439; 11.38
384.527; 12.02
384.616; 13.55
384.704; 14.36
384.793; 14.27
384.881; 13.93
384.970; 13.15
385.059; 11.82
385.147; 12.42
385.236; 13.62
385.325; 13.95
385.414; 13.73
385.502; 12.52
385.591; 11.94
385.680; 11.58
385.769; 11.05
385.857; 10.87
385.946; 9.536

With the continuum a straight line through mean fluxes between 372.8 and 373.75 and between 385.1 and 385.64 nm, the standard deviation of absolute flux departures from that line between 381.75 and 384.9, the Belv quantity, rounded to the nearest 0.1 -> 2.0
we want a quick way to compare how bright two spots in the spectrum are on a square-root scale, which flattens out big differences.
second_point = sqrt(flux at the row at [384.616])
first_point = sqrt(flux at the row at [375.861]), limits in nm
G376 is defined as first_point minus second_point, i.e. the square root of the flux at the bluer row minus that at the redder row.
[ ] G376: -0.22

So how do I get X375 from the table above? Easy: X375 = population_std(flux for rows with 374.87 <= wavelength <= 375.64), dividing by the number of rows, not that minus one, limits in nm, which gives 3.5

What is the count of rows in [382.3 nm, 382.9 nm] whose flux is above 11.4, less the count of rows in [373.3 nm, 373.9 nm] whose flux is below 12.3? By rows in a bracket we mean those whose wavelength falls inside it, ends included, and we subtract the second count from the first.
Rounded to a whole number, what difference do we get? -6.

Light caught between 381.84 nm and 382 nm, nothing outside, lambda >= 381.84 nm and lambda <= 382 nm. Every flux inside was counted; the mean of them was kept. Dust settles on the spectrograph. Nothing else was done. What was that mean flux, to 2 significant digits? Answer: 14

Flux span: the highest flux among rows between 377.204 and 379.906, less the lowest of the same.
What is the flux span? 10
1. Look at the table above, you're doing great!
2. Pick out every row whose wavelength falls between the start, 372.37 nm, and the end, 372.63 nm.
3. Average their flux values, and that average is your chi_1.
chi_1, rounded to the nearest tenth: 12.5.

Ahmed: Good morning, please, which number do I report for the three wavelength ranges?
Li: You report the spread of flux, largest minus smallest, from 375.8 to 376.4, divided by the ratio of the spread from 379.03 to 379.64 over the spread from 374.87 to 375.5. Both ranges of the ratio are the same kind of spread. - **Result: 4.1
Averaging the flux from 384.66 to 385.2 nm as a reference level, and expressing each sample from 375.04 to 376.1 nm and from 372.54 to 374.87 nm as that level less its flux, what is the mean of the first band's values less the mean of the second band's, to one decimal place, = -1.6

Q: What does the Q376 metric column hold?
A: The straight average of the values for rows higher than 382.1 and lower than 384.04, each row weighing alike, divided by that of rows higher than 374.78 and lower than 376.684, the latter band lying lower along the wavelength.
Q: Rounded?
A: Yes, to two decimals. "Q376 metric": 0.70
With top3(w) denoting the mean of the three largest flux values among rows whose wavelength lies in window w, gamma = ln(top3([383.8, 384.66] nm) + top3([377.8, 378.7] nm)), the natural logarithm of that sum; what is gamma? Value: 3.46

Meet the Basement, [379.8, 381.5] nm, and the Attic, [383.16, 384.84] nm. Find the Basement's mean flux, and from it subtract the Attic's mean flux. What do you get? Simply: 5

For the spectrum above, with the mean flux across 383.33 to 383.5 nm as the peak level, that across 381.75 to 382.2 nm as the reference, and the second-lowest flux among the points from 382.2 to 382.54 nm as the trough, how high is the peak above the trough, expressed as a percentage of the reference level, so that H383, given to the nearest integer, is -33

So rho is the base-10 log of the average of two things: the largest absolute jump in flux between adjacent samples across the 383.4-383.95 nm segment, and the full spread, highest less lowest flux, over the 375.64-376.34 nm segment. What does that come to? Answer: 0.61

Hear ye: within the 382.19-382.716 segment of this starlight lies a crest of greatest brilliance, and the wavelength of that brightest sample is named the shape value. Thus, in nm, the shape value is 382.408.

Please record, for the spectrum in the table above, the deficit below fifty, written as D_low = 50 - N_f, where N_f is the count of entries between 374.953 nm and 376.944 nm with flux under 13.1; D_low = 32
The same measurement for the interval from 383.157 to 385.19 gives 32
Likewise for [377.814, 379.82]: 41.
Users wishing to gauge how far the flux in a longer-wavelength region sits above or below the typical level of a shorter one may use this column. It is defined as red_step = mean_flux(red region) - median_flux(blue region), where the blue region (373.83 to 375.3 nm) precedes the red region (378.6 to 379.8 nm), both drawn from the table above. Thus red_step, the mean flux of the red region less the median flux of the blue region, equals 3.9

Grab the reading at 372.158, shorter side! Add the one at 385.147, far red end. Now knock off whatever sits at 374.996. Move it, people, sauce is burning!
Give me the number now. 12.1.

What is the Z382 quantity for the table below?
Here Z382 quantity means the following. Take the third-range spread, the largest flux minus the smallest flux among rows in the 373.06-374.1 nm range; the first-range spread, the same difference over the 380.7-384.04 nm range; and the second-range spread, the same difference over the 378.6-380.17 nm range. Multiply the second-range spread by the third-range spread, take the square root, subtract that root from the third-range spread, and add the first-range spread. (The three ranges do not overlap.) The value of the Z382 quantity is 12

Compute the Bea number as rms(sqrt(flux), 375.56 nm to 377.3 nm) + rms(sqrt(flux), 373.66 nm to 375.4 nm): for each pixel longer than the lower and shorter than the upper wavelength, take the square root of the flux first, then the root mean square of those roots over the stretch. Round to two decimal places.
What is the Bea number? 6.65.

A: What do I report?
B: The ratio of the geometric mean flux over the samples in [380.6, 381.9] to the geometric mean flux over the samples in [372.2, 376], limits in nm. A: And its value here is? 1.26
